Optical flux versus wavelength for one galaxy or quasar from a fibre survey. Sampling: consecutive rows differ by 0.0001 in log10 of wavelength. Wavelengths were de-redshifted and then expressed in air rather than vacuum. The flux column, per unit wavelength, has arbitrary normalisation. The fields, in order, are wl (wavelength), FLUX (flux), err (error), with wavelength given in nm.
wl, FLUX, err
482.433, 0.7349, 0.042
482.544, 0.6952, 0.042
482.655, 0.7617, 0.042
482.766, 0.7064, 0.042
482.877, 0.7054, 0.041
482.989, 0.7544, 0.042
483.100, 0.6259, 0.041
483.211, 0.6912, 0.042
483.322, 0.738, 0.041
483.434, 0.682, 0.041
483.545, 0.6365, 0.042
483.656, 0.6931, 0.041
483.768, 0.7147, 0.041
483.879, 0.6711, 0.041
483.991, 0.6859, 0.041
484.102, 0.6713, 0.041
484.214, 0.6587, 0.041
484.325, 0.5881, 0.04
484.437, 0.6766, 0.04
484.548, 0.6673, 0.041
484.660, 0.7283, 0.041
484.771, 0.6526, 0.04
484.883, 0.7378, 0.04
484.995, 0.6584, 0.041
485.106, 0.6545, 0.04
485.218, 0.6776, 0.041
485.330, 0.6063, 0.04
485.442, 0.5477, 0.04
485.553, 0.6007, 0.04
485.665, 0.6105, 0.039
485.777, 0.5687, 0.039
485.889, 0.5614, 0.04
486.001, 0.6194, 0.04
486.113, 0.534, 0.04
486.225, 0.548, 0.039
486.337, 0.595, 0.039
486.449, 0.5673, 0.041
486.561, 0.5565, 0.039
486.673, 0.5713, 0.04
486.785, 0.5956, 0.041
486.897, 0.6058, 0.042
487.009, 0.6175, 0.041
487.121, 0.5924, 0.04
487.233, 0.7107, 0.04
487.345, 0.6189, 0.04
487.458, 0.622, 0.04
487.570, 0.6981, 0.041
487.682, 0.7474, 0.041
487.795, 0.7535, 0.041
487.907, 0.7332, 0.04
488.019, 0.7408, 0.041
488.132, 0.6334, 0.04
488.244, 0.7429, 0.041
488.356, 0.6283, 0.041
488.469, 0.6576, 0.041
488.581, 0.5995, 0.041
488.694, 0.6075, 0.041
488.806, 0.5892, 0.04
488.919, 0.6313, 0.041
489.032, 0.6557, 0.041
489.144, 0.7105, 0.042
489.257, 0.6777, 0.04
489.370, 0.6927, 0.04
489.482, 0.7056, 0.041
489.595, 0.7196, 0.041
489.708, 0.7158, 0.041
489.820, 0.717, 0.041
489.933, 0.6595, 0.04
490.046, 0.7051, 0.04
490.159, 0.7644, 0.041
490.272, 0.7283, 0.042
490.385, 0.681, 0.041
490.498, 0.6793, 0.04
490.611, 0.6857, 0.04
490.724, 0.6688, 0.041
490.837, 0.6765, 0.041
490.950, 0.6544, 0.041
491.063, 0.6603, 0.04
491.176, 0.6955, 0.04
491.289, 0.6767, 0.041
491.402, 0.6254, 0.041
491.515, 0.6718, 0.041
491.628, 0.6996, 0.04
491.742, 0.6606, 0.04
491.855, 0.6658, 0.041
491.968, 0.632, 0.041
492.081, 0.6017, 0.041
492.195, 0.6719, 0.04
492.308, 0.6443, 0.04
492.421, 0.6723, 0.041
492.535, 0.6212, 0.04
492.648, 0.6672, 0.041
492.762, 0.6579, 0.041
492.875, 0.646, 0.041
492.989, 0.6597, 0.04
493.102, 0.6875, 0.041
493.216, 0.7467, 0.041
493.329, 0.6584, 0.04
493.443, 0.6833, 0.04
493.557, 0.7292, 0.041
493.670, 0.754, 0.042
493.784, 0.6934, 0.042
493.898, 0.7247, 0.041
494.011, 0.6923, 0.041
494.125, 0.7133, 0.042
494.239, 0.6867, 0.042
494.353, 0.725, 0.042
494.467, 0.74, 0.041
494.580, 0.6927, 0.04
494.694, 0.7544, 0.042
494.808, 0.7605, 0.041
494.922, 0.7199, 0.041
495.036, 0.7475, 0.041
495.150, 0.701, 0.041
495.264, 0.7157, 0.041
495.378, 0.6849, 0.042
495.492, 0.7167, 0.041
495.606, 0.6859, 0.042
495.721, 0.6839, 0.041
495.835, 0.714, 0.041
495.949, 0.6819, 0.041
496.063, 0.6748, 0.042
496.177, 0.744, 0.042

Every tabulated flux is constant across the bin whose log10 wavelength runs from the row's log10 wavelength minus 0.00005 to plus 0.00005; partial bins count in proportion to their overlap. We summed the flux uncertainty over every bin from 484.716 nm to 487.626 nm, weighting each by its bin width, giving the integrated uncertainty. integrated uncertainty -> 0.117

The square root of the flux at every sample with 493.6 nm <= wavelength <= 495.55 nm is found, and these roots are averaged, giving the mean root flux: 0.848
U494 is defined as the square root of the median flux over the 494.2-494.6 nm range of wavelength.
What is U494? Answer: 0.842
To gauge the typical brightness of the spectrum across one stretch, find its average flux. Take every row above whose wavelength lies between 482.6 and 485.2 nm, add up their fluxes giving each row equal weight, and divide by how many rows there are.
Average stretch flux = 0.685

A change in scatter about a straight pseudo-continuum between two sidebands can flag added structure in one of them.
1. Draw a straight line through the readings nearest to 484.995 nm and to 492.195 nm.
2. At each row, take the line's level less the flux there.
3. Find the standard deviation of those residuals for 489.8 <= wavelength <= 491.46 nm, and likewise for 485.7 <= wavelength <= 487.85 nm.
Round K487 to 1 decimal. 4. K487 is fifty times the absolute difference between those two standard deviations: 1.5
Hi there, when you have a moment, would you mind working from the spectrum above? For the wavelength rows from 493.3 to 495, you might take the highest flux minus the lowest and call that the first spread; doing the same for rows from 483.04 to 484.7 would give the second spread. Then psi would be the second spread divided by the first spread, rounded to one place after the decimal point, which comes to 1.5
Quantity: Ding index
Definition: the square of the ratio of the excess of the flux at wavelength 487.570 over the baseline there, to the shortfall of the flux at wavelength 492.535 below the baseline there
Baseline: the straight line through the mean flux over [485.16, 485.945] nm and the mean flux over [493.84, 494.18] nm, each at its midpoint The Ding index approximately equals 1.2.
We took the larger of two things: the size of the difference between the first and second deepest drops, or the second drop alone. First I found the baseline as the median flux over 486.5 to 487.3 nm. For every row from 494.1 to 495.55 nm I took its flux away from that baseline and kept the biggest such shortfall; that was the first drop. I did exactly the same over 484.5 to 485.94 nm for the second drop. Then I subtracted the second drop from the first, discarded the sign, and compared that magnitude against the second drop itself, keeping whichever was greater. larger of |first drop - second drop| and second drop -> 0.14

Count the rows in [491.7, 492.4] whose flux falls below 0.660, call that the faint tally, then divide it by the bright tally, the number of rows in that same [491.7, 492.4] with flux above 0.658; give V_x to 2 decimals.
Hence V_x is 1.00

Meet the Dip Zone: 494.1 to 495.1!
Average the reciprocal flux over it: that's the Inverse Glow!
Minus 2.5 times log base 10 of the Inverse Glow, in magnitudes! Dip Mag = -0.35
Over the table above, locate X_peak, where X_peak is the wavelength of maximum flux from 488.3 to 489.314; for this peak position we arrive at 489.144 nm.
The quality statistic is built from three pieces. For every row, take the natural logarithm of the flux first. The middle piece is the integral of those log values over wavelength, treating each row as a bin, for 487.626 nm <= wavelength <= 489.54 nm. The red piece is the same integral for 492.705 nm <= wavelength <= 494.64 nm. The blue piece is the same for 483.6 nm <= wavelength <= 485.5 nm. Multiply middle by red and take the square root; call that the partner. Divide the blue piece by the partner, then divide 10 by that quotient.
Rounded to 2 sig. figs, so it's -9.2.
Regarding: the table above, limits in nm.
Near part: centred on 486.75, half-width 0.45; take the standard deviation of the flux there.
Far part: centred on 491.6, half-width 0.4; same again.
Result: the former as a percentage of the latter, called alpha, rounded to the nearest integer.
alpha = 81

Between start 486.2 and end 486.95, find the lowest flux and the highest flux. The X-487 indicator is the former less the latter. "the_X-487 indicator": -0.06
